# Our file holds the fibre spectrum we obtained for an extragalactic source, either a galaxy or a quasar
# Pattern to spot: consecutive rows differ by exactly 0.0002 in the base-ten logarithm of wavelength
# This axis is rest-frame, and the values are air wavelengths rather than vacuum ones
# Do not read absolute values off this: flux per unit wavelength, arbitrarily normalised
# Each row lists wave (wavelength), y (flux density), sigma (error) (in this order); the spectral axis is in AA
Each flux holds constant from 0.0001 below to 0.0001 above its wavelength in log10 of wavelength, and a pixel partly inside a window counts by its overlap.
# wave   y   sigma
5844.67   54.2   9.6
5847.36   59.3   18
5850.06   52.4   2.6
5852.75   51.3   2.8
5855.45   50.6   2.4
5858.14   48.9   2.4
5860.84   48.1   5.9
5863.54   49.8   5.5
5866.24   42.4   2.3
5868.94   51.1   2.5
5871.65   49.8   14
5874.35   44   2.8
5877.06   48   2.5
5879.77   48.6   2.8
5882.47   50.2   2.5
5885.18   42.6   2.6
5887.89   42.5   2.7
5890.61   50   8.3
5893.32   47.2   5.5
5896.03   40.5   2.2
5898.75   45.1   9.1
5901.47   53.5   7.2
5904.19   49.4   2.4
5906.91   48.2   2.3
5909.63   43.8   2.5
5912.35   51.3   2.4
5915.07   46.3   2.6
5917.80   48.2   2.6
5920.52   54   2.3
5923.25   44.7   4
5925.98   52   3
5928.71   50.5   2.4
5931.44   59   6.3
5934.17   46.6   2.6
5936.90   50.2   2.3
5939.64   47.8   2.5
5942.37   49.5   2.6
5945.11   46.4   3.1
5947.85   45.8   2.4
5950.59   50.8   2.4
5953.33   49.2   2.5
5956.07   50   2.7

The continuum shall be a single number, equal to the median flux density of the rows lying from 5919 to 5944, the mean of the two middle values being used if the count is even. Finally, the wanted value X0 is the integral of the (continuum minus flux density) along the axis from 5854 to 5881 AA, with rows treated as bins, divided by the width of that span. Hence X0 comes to 2.1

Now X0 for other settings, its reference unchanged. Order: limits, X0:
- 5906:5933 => 0.4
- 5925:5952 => 0.4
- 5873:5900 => 4.3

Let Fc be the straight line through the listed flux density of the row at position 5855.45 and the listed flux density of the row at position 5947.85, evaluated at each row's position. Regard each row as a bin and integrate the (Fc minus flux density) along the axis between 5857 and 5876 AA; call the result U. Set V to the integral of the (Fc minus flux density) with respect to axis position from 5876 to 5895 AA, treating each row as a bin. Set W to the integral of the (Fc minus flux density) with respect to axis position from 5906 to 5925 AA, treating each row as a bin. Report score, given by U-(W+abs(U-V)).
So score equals 54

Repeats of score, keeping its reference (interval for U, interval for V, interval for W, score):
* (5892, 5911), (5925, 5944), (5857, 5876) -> -124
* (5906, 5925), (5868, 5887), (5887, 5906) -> -89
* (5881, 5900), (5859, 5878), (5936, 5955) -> 93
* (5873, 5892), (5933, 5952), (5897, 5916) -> -37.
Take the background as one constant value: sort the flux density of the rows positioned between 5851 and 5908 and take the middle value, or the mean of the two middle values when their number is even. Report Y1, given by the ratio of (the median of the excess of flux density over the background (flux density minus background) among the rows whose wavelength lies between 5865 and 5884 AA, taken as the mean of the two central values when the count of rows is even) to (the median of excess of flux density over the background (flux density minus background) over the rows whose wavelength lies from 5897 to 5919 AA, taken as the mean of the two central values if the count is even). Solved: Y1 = 0.0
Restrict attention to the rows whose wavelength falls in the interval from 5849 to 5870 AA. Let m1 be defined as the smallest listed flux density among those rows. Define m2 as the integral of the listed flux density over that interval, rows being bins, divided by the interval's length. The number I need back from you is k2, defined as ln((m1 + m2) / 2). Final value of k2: 3.83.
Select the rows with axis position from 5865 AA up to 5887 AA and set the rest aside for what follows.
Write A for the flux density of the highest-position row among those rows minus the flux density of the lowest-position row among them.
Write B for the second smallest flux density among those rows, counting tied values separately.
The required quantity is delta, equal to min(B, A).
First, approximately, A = 0.2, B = 42.6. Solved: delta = 0.2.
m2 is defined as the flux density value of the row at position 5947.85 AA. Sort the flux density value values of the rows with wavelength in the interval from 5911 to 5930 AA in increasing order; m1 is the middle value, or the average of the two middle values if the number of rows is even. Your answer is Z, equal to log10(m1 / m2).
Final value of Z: 0.04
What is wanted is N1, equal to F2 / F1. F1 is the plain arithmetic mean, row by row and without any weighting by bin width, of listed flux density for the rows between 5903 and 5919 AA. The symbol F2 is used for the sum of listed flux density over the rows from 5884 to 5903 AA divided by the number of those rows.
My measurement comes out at 0.96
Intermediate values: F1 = 47.9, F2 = 46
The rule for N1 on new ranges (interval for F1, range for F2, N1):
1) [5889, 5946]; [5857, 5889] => 0.97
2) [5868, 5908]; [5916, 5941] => 1.06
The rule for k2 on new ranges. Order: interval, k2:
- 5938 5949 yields 3.84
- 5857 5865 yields 3.88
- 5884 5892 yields 3.78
